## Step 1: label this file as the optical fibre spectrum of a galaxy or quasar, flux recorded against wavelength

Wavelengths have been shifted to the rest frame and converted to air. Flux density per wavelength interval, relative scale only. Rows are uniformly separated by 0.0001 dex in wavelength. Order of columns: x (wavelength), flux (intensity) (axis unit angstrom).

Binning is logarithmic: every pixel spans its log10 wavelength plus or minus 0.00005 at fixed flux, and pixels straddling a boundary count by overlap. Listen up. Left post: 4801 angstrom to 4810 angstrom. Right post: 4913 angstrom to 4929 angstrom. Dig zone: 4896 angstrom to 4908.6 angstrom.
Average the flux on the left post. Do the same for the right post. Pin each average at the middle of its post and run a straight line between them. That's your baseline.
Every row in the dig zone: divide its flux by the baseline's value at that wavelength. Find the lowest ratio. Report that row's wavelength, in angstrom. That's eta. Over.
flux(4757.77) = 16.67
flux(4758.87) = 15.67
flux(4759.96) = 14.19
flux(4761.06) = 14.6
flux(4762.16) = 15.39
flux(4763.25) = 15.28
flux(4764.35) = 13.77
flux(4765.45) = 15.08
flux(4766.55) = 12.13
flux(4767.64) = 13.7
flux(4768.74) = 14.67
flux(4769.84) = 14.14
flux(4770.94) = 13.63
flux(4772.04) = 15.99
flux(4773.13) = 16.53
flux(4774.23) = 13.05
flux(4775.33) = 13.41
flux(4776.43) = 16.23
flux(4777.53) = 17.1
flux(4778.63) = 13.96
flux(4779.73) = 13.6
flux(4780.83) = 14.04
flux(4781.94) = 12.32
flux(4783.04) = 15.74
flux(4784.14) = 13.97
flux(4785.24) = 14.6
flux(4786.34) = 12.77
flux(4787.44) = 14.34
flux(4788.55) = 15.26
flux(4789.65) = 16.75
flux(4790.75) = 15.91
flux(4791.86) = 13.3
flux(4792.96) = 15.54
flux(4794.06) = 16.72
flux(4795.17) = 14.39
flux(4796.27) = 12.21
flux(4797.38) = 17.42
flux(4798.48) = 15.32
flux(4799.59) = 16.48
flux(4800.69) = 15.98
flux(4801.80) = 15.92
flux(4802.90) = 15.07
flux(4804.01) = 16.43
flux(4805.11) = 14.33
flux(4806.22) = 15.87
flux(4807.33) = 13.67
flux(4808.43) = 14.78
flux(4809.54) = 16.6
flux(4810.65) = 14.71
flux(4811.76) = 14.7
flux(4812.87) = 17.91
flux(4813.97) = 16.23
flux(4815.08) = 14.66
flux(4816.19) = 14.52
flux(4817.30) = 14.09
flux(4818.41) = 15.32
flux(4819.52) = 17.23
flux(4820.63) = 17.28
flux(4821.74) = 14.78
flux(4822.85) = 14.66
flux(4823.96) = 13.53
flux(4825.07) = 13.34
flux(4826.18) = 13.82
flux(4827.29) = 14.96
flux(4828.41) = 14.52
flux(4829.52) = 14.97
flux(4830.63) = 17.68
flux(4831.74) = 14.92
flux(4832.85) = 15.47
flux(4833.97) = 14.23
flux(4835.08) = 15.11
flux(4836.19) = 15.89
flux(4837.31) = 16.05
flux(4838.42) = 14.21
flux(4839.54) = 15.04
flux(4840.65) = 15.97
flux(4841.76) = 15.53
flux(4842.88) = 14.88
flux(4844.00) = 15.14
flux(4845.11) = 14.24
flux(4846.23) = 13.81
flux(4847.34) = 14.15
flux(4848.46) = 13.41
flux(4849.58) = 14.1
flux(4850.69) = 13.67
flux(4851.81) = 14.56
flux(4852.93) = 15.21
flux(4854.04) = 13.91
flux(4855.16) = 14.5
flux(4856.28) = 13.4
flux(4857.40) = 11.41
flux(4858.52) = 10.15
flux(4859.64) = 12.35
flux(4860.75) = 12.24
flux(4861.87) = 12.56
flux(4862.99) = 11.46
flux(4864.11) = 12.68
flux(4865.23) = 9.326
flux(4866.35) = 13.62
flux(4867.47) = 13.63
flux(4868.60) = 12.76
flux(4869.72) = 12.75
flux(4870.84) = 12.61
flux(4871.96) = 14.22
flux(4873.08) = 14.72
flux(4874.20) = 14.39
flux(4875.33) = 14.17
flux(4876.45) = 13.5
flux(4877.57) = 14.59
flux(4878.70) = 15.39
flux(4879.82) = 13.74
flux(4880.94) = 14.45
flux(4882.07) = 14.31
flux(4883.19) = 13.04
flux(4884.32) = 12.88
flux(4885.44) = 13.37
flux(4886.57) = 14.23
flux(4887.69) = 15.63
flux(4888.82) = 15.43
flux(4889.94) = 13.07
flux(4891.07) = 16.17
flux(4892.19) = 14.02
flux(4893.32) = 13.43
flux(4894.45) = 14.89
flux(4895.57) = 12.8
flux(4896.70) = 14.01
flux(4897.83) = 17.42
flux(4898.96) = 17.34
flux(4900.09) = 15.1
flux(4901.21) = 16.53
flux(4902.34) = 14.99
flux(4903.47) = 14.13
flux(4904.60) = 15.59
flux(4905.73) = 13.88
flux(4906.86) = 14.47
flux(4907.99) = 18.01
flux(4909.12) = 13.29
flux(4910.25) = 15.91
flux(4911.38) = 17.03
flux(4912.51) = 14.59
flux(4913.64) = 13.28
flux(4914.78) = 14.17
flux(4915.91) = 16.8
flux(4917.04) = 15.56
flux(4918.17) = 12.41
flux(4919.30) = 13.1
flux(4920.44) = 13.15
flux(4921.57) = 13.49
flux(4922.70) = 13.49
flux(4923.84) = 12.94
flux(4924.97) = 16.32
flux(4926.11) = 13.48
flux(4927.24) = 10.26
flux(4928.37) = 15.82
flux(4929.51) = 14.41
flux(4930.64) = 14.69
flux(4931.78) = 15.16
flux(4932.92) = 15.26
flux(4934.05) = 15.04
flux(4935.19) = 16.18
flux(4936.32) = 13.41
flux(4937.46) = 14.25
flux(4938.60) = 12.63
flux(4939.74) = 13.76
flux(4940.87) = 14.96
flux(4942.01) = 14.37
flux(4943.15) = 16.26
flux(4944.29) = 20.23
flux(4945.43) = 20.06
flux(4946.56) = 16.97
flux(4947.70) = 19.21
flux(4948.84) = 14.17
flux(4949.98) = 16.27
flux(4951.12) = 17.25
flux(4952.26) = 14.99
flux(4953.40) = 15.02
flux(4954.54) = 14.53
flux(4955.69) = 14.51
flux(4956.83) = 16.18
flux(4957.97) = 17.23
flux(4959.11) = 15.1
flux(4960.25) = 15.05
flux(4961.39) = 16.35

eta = 4905.73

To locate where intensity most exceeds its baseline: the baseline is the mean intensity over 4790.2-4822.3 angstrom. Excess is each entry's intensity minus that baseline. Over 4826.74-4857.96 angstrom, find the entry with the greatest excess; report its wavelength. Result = 4830.63 angstrom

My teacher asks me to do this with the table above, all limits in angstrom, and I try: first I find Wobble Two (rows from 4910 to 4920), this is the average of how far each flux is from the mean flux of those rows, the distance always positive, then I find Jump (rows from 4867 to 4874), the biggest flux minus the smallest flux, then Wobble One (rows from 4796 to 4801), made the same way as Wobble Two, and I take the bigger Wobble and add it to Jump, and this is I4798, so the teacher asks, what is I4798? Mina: 3.50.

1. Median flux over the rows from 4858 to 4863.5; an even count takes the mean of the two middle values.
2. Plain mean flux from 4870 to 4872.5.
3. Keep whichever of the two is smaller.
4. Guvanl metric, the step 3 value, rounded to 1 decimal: 12.2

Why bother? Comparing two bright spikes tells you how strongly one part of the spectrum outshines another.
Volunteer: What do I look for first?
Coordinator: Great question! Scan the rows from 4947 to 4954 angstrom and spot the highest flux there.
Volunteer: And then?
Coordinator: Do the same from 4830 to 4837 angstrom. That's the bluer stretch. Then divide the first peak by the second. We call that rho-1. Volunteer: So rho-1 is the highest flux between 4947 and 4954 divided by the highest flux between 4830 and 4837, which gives 1.09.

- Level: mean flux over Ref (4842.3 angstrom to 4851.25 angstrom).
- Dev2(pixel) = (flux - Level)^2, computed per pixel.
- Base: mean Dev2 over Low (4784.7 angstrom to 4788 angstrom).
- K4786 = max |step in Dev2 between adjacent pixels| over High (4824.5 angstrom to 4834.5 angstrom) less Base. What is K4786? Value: 11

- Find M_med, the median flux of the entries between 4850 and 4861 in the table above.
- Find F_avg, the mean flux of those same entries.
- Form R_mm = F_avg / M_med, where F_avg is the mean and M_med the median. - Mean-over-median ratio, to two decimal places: 0.97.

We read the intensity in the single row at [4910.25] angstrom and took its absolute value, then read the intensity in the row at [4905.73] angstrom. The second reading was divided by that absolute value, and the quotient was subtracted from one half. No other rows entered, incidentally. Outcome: -0.37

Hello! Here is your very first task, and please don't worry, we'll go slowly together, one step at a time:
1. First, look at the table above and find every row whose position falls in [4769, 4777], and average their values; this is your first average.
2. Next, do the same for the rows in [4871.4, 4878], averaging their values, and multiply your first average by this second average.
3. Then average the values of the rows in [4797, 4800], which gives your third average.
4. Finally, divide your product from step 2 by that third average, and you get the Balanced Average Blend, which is 12.8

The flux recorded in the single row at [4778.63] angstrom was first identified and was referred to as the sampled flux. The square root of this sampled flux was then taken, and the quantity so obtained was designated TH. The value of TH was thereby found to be 3.74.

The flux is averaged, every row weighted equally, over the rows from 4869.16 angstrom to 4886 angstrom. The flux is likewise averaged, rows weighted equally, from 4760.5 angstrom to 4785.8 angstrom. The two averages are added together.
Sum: 28.4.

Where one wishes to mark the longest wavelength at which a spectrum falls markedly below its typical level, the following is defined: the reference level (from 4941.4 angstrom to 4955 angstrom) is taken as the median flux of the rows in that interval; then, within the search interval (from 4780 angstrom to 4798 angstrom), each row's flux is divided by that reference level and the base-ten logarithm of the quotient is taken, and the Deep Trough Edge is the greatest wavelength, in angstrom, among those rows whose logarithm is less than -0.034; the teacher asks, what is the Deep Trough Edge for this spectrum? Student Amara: 4796.27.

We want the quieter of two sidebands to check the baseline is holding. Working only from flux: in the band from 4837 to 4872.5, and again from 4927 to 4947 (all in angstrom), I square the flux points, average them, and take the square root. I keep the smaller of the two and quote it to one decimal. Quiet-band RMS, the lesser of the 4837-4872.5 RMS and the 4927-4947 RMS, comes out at 13.6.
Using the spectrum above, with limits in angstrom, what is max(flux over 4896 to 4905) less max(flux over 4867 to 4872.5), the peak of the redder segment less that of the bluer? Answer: 3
